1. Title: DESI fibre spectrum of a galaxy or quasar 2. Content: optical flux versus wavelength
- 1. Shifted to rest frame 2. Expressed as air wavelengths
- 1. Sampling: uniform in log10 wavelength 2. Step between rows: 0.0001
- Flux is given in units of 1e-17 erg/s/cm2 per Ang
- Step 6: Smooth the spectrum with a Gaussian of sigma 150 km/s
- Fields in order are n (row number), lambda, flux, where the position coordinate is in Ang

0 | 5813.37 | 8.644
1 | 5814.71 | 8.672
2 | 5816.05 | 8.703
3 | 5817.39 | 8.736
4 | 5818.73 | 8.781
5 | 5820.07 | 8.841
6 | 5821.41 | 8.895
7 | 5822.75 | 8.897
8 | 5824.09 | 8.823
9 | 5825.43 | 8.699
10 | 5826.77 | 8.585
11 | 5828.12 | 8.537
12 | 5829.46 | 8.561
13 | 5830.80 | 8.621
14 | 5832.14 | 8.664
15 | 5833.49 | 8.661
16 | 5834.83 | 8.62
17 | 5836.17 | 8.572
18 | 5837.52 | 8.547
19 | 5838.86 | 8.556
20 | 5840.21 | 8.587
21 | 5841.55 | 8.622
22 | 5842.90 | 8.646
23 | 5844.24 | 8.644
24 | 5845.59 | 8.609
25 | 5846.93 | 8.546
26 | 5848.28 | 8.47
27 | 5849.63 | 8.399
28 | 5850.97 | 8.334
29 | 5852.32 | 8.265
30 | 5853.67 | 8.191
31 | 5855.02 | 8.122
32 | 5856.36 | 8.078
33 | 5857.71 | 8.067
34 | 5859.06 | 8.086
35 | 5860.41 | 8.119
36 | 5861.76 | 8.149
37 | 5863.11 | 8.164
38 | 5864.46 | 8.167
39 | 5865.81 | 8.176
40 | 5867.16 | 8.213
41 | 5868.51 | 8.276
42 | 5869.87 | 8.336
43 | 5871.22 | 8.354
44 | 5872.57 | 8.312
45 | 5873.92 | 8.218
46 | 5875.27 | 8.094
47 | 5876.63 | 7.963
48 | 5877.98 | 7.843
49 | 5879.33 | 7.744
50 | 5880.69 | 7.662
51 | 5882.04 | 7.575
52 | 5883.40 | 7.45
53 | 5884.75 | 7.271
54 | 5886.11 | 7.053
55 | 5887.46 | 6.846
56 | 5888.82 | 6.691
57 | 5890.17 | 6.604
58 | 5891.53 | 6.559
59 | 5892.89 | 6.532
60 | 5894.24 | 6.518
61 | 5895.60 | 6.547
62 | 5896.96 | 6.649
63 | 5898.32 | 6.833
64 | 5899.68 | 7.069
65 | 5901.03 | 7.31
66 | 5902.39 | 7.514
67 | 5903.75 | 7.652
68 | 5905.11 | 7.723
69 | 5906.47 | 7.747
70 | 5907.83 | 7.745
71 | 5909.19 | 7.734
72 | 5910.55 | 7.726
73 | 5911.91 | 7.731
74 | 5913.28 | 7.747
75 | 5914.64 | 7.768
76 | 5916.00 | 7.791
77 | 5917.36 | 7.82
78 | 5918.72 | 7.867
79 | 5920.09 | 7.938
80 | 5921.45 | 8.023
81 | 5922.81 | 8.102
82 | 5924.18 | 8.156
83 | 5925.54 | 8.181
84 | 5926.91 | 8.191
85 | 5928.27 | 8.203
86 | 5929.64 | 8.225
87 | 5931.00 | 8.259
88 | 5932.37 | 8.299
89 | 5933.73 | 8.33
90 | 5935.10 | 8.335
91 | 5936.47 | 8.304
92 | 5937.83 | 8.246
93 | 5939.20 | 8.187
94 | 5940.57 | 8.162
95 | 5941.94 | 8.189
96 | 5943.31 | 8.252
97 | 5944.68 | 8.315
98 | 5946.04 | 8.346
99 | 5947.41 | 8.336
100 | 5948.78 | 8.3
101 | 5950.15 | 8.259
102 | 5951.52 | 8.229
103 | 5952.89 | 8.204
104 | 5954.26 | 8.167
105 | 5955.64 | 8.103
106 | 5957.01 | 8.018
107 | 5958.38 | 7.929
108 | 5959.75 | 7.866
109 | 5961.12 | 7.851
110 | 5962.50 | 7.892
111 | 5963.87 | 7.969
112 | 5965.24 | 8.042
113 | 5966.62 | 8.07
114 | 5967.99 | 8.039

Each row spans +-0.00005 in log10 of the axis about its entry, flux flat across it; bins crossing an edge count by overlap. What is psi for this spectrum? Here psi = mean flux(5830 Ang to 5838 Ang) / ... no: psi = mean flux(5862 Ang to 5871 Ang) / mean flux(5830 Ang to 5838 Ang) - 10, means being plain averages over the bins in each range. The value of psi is -9.05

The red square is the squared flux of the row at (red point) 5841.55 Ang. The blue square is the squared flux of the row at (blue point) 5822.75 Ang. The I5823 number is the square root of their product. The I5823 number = 76.7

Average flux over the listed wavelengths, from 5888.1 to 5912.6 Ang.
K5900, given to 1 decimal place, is 7.2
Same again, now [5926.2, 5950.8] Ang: 8.3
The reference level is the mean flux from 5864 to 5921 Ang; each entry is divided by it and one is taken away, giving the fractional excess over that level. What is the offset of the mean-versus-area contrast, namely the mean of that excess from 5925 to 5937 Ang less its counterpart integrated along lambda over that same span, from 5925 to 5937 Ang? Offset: -1.0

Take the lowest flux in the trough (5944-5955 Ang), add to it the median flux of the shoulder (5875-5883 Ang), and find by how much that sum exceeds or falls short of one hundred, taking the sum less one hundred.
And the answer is -84.0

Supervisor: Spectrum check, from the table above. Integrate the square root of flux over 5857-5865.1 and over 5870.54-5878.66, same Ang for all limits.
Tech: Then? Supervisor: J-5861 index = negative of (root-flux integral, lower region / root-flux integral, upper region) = -1.00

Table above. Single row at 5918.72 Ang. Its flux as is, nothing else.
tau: 7.867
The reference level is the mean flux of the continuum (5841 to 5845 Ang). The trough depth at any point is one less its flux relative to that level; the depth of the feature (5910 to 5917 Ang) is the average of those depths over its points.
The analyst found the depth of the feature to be 0.10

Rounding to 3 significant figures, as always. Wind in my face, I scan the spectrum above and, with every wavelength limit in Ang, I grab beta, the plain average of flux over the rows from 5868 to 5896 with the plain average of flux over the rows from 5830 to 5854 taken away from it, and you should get -1.08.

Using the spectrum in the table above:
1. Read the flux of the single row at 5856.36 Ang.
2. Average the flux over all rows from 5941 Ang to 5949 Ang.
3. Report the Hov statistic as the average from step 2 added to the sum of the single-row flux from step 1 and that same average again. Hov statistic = 24.7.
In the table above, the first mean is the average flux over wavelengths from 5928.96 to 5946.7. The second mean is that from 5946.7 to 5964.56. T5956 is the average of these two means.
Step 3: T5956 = 8.18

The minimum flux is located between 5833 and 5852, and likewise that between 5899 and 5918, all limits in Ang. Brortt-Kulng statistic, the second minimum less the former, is -1.3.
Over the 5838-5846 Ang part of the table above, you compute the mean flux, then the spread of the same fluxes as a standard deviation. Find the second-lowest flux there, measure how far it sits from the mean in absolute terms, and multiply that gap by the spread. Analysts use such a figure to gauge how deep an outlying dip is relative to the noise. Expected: 0.001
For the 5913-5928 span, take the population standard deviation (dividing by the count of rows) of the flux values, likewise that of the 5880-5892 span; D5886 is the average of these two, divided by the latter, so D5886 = 0.71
